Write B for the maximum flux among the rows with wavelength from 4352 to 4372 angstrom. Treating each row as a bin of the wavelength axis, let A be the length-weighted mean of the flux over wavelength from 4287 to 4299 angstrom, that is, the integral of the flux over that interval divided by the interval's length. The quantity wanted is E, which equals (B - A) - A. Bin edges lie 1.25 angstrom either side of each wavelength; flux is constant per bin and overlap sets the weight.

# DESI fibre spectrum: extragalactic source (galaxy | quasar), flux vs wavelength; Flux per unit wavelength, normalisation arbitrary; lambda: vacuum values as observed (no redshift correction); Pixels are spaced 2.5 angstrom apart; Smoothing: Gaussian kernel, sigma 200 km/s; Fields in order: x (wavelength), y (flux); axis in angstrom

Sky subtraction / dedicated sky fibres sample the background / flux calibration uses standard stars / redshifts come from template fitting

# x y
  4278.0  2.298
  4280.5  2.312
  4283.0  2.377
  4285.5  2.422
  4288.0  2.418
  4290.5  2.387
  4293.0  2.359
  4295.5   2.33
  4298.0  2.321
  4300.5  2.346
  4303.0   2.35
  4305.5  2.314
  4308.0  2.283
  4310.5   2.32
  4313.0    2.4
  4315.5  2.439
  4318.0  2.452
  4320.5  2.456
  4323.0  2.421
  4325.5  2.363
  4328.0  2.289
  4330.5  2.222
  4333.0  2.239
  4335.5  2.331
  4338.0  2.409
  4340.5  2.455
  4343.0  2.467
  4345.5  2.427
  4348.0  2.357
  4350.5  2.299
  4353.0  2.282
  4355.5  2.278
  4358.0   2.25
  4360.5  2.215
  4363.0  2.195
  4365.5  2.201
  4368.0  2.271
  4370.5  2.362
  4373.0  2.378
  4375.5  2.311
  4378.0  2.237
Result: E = -2.36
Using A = 2.36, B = 2.362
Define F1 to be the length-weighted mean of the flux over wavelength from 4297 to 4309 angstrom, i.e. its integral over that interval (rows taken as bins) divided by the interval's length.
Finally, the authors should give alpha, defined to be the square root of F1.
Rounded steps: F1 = 2.32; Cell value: 1.52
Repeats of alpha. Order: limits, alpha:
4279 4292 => 1.54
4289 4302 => 1.53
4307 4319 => 1.54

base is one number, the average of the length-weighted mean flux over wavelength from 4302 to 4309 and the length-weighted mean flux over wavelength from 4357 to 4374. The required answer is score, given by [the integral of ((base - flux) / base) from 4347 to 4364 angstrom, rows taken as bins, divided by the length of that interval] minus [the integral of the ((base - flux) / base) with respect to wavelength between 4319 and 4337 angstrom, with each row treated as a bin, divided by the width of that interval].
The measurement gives 0.029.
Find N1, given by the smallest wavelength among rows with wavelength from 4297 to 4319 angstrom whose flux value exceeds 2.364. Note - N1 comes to 4313.0 angstrom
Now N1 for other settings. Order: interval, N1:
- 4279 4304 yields 4283.0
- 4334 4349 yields 4338.0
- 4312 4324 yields 4313.0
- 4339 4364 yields 4340.5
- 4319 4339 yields 4320.5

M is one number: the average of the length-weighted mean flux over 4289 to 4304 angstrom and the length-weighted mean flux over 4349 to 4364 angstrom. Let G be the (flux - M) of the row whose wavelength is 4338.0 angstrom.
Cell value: 0.11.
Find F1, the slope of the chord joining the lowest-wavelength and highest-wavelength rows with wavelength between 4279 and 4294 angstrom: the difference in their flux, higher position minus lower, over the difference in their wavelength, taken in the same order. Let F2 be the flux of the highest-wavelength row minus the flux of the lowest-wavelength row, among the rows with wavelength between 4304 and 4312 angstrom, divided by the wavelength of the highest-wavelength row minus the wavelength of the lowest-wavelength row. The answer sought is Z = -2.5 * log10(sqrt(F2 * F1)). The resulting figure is 6.7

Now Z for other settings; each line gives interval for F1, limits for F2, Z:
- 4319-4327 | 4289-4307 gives 5.1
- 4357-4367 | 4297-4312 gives 7.9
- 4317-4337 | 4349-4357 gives 5.7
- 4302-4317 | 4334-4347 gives 5.2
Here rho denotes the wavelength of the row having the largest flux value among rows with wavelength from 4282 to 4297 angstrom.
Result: 4285.5 angstrom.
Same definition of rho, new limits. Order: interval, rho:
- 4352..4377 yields 4373.0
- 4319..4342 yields 4320.5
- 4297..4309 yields 4303.0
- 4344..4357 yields 4345.5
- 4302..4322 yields 4320.5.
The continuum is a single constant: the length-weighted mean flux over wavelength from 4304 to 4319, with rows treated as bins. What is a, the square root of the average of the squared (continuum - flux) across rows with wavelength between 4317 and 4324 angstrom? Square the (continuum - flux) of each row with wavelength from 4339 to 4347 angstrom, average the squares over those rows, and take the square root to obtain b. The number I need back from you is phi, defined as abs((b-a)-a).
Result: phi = 0.07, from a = 0.078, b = 0.09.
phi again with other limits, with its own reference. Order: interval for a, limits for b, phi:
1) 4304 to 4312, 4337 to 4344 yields 0.04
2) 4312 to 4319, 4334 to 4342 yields 0.08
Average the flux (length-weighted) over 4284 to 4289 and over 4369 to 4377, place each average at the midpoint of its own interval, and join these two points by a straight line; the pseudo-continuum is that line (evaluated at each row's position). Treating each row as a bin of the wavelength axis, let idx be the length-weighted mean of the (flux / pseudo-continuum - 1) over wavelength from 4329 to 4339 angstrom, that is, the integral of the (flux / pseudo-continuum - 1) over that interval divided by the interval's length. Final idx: -0.034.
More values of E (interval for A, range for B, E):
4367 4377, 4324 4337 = -2.30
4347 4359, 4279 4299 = -2.16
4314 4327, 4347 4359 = -2.49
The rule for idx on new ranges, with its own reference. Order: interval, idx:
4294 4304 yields -0.029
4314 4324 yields 0.021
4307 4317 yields -0.013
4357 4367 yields -0.059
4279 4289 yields -0.017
